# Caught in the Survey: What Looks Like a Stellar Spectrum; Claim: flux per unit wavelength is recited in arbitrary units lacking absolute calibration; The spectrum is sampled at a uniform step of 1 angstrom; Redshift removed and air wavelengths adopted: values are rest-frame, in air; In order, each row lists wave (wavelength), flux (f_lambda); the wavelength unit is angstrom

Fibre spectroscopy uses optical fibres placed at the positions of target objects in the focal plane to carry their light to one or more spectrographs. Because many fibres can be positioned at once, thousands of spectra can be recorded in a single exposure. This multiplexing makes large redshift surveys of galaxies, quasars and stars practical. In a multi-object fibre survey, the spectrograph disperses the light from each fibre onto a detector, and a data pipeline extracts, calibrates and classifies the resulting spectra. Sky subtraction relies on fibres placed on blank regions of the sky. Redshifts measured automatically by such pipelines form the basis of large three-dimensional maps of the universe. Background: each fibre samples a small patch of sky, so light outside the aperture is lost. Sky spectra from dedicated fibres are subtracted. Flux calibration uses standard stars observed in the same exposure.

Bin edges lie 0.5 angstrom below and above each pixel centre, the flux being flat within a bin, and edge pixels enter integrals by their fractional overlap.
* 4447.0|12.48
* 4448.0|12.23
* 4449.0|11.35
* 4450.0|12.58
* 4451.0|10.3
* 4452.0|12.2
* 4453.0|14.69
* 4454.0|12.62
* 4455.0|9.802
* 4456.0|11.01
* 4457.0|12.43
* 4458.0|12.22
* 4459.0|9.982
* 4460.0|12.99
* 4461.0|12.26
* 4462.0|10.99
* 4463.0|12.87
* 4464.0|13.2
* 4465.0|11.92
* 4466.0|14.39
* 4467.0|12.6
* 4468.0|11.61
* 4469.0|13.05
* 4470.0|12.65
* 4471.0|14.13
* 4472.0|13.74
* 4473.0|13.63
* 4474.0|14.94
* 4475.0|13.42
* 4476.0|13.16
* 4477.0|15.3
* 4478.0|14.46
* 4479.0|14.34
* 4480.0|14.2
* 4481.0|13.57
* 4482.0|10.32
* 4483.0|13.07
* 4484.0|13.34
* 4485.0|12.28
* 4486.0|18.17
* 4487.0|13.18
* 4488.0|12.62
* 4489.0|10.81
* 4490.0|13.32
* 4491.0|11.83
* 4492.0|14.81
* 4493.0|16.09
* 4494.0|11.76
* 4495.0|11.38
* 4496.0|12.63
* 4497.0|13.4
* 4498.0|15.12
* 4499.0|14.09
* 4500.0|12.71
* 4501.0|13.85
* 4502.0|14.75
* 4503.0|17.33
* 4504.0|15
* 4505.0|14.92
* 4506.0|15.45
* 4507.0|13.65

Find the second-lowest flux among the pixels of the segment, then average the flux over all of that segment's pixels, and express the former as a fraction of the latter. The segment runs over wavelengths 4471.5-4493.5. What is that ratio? 0.79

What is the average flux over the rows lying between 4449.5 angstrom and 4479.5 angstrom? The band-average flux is 12.8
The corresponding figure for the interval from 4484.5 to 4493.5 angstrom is 13.7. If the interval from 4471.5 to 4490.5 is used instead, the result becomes 13.6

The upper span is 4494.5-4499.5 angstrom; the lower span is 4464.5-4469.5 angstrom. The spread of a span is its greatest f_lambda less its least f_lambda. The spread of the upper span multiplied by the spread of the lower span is 10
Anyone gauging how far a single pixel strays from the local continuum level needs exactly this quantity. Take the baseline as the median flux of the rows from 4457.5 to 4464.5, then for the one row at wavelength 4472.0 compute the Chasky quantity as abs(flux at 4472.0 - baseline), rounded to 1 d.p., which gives 1.5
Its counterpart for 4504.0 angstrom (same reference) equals 2.7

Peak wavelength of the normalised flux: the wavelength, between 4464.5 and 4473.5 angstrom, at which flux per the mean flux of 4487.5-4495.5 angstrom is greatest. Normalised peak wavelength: 4466.0 angstrom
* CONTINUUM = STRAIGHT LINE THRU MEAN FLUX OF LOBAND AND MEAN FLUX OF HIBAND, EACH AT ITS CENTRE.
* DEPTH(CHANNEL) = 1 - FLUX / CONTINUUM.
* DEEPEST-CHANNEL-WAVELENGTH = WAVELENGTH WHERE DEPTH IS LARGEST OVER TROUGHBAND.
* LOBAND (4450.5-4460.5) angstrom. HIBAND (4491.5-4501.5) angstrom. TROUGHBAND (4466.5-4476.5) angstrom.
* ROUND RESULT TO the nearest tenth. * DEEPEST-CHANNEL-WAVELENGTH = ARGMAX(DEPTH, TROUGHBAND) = 4468.0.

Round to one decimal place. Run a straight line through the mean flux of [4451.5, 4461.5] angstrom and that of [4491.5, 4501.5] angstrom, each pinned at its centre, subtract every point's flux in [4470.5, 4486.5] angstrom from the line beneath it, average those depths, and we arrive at -1.0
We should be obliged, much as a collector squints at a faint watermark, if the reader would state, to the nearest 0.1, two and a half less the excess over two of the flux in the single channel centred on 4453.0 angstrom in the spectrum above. -10.2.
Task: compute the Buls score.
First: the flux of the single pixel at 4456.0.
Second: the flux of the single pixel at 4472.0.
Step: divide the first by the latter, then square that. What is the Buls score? 0.64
